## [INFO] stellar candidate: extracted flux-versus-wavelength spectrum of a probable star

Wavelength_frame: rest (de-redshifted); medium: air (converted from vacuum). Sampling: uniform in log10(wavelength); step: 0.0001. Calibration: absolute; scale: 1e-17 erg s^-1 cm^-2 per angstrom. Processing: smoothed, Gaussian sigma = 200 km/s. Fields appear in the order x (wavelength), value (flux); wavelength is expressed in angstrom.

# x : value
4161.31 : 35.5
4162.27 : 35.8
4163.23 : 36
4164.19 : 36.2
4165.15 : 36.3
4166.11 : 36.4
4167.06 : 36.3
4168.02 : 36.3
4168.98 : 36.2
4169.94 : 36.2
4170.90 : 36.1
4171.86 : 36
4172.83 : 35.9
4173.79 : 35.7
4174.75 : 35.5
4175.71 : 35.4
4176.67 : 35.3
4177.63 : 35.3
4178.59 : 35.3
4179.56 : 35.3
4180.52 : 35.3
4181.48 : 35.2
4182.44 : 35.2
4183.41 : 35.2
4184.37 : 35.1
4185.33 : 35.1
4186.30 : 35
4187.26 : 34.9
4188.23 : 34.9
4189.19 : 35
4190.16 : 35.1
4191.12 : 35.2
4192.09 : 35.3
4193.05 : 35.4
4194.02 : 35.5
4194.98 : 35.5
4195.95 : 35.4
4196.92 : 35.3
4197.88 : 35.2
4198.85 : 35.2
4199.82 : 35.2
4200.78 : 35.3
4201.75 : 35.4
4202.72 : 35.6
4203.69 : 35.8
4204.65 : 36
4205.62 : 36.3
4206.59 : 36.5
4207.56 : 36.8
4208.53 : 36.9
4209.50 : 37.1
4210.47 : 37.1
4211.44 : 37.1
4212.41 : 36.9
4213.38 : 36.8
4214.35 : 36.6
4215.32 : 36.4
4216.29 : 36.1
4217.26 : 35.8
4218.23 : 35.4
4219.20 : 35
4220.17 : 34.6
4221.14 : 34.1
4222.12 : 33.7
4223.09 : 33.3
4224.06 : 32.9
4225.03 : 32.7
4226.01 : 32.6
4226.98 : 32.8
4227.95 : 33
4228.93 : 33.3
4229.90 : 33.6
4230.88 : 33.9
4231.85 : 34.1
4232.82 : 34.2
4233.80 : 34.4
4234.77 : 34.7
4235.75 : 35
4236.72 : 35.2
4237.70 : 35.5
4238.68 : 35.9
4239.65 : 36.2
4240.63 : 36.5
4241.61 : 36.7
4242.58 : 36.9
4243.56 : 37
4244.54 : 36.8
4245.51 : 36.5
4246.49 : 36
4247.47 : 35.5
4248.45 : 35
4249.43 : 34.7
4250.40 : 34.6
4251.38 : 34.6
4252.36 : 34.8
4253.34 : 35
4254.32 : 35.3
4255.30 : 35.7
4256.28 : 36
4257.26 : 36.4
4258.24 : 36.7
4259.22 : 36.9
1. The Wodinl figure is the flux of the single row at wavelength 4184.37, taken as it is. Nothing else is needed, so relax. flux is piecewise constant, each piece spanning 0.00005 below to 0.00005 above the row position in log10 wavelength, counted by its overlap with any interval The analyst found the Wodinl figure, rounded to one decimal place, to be 35.1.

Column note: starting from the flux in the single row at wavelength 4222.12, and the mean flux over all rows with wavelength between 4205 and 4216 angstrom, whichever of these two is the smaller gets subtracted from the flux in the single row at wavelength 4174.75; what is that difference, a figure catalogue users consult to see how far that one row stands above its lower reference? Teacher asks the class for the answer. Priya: 1.80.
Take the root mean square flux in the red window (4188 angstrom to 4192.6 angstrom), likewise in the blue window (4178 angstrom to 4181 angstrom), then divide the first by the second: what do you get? 0.994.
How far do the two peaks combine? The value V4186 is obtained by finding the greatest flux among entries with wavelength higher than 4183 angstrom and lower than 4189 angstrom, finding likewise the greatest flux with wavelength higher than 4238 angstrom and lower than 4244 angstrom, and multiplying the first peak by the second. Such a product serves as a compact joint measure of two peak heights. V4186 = 1302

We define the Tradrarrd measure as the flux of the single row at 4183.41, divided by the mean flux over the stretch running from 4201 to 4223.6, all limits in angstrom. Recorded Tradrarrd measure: 0.98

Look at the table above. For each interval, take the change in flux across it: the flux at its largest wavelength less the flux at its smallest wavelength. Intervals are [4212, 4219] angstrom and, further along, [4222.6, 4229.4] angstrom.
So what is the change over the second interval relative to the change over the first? 0.0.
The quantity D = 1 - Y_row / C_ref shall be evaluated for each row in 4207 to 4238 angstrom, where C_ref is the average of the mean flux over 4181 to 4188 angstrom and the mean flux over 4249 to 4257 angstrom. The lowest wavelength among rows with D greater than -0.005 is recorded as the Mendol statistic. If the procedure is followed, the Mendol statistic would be 4219.20 angstrom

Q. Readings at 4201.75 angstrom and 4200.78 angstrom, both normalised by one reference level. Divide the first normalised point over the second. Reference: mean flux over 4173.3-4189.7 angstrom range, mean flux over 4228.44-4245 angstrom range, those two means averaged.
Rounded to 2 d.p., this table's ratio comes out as 1.00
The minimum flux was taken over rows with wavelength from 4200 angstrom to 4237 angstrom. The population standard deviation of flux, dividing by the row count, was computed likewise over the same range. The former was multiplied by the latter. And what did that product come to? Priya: 46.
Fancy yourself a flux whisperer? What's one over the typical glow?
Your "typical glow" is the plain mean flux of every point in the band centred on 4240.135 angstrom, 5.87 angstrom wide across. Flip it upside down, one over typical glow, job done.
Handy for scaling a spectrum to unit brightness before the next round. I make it 0.0276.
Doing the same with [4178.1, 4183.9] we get 0.0284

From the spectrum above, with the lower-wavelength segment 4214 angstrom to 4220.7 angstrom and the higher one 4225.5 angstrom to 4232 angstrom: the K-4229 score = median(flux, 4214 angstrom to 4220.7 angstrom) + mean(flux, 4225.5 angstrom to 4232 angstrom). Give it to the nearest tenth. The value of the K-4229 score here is 69.1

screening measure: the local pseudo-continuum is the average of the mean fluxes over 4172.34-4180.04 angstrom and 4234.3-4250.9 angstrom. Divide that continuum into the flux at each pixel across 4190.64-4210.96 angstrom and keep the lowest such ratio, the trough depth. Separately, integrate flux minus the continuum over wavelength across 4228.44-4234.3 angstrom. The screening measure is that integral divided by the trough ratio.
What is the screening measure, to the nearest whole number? -10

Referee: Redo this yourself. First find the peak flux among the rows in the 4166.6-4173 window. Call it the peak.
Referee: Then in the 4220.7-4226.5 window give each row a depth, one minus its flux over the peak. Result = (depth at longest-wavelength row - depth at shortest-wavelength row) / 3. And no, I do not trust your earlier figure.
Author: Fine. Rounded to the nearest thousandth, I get 0.014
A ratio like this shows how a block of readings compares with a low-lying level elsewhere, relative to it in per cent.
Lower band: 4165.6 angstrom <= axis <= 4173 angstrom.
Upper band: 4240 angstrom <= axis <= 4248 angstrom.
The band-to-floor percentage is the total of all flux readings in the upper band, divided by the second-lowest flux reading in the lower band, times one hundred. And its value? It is 811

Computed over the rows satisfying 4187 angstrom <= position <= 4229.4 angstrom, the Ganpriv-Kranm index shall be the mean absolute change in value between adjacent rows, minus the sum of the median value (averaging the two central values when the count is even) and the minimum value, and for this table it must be -67.8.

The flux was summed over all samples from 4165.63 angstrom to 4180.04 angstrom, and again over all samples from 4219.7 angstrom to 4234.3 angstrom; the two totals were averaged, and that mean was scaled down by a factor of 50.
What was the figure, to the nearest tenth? 10.4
